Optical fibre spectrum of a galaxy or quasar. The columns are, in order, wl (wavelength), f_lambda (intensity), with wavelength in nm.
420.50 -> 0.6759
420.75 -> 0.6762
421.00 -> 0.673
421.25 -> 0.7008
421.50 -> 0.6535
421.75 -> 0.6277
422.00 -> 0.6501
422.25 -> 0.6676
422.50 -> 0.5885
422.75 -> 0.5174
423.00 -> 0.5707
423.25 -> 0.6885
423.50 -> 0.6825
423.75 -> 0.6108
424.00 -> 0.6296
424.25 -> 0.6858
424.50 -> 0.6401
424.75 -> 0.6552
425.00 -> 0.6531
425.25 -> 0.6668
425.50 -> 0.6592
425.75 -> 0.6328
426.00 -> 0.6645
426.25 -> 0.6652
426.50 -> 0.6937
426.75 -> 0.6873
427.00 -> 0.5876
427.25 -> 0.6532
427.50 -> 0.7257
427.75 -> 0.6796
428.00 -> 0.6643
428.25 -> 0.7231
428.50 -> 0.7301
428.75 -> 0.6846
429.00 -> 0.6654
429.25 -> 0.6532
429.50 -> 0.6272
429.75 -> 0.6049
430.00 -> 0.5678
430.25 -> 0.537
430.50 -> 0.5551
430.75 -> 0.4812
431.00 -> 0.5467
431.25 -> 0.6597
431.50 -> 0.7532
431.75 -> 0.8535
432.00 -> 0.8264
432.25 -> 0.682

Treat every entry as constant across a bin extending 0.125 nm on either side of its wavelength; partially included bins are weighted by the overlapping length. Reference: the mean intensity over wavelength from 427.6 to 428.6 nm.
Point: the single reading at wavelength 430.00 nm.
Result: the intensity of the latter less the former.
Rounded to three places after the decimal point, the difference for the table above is -0.131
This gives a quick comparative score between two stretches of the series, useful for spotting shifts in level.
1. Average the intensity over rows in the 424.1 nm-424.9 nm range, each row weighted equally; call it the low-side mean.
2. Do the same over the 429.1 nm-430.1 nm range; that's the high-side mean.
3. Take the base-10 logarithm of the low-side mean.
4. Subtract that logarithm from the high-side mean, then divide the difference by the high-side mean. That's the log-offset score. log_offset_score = 1.29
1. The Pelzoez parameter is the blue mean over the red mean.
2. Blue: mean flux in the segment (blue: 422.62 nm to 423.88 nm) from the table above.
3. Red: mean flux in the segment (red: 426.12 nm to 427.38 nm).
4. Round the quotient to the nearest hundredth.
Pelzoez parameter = 0.93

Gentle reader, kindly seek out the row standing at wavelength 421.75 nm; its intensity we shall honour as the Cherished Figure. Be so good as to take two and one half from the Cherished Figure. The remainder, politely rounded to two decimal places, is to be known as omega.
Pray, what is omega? -1.87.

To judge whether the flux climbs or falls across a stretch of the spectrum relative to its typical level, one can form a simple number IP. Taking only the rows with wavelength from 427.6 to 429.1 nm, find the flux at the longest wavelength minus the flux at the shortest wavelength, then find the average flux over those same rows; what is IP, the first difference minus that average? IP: -0.71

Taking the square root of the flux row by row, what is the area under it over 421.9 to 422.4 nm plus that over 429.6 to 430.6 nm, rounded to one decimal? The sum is 1.2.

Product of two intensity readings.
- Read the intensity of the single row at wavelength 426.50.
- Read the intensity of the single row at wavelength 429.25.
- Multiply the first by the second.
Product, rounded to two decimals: 0.45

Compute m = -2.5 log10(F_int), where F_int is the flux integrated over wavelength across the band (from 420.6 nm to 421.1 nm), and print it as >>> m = 1.180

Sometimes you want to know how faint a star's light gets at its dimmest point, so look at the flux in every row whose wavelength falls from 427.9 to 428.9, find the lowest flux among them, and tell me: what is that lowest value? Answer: 0.6643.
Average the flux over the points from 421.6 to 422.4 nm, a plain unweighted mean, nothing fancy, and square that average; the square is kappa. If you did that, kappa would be 0.42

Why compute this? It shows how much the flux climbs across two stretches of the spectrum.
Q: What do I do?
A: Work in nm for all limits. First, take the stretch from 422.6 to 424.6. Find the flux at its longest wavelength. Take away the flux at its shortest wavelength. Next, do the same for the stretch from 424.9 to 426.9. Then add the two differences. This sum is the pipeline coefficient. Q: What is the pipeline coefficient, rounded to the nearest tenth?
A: 0.2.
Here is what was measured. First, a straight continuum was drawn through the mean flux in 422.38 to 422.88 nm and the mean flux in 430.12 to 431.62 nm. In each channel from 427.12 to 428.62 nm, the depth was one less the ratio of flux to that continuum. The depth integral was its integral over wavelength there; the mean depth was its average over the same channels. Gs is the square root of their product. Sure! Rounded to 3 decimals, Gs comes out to 0.256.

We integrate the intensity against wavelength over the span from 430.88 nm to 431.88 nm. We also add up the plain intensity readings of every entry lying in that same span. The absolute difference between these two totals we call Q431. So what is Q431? 2.11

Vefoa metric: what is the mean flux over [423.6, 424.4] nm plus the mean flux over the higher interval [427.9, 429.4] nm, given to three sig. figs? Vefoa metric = 1.33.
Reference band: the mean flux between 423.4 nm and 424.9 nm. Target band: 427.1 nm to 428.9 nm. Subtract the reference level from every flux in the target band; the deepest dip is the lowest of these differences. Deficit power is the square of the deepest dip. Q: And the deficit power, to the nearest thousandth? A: 0.000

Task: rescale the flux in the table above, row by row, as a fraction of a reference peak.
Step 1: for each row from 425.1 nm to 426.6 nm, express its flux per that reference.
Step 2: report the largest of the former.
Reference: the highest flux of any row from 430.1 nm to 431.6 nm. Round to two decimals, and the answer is 0.92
